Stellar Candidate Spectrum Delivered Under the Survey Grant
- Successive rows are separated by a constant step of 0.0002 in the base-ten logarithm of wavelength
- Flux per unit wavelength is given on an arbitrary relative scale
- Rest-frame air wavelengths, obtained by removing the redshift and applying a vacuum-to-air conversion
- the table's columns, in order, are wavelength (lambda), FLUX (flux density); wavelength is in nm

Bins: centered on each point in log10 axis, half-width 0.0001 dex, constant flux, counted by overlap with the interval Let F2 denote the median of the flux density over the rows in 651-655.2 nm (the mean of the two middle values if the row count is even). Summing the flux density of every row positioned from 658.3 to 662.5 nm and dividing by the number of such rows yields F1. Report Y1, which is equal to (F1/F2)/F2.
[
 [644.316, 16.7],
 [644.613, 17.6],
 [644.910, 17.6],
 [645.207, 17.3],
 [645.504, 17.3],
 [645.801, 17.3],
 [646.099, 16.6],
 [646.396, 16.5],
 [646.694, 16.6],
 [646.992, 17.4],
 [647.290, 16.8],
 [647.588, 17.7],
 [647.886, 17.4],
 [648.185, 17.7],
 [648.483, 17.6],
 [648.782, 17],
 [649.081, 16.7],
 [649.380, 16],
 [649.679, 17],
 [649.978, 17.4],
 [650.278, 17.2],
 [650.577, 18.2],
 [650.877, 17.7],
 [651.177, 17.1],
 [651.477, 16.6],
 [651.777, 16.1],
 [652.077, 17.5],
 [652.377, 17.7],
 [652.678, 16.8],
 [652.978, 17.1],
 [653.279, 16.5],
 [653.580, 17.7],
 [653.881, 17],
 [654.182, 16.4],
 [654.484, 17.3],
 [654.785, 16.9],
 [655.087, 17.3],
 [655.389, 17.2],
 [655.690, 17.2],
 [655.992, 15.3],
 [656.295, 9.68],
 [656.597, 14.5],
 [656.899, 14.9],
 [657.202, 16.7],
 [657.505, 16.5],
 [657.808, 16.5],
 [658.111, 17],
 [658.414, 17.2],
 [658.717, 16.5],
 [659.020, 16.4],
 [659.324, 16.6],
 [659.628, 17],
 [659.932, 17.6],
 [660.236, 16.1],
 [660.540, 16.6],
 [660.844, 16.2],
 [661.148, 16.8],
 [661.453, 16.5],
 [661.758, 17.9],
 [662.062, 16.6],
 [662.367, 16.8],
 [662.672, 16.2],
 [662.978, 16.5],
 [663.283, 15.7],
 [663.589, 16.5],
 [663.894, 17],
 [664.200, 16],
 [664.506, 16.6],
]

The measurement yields 0.0577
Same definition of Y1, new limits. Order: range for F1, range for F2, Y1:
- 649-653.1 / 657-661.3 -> 0.0620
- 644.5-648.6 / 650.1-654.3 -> 0.0590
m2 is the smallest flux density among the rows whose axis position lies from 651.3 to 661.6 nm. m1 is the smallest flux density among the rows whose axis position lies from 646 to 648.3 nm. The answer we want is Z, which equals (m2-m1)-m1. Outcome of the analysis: -23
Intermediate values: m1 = 16.5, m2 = 9.68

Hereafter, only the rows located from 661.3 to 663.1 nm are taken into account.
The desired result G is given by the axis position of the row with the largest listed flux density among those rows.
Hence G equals 661.758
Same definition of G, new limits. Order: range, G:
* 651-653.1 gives 652.377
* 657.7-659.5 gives 658.414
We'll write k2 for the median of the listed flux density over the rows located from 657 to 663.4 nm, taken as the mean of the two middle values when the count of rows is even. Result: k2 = 16.6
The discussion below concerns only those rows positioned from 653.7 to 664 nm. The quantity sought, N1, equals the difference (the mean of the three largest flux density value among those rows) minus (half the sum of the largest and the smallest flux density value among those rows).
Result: 3.8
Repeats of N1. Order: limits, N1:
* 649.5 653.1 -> 0.7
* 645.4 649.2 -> 0.6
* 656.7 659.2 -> 0.9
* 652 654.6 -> 0.6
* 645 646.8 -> 0.4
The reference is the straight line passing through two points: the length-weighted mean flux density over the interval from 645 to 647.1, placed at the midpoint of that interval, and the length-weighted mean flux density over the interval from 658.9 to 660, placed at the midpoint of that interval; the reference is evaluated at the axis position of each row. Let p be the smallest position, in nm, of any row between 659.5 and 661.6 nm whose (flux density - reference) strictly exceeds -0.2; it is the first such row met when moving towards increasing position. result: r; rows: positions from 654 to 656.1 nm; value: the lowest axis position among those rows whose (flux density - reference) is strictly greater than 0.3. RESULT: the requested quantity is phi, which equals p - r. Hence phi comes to 5.14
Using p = 659.628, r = 654.484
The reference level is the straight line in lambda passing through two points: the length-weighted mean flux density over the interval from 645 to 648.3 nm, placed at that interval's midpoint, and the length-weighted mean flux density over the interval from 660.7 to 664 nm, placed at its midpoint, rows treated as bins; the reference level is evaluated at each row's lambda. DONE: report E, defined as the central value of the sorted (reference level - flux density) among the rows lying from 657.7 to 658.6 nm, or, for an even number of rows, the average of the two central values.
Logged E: -0.25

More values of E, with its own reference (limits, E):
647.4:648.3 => -0.58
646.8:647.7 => -0.26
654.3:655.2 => -0.42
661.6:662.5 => -0.19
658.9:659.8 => 0.11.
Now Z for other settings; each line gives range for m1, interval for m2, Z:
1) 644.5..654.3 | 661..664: -16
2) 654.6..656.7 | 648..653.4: -3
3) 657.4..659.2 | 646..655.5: -17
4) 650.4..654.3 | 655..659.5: -23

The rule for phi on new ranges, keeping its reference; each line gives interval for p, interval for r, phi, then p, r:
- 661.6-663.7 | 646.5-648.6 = 14.77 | 661.758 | 646.992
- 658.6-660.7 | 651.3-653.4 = 7.55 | 659.628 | 652.077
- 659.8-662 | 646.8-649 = 12.94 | 659.932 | 646.992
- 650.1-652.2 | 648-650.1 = 2.09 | 650.278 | 648.185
